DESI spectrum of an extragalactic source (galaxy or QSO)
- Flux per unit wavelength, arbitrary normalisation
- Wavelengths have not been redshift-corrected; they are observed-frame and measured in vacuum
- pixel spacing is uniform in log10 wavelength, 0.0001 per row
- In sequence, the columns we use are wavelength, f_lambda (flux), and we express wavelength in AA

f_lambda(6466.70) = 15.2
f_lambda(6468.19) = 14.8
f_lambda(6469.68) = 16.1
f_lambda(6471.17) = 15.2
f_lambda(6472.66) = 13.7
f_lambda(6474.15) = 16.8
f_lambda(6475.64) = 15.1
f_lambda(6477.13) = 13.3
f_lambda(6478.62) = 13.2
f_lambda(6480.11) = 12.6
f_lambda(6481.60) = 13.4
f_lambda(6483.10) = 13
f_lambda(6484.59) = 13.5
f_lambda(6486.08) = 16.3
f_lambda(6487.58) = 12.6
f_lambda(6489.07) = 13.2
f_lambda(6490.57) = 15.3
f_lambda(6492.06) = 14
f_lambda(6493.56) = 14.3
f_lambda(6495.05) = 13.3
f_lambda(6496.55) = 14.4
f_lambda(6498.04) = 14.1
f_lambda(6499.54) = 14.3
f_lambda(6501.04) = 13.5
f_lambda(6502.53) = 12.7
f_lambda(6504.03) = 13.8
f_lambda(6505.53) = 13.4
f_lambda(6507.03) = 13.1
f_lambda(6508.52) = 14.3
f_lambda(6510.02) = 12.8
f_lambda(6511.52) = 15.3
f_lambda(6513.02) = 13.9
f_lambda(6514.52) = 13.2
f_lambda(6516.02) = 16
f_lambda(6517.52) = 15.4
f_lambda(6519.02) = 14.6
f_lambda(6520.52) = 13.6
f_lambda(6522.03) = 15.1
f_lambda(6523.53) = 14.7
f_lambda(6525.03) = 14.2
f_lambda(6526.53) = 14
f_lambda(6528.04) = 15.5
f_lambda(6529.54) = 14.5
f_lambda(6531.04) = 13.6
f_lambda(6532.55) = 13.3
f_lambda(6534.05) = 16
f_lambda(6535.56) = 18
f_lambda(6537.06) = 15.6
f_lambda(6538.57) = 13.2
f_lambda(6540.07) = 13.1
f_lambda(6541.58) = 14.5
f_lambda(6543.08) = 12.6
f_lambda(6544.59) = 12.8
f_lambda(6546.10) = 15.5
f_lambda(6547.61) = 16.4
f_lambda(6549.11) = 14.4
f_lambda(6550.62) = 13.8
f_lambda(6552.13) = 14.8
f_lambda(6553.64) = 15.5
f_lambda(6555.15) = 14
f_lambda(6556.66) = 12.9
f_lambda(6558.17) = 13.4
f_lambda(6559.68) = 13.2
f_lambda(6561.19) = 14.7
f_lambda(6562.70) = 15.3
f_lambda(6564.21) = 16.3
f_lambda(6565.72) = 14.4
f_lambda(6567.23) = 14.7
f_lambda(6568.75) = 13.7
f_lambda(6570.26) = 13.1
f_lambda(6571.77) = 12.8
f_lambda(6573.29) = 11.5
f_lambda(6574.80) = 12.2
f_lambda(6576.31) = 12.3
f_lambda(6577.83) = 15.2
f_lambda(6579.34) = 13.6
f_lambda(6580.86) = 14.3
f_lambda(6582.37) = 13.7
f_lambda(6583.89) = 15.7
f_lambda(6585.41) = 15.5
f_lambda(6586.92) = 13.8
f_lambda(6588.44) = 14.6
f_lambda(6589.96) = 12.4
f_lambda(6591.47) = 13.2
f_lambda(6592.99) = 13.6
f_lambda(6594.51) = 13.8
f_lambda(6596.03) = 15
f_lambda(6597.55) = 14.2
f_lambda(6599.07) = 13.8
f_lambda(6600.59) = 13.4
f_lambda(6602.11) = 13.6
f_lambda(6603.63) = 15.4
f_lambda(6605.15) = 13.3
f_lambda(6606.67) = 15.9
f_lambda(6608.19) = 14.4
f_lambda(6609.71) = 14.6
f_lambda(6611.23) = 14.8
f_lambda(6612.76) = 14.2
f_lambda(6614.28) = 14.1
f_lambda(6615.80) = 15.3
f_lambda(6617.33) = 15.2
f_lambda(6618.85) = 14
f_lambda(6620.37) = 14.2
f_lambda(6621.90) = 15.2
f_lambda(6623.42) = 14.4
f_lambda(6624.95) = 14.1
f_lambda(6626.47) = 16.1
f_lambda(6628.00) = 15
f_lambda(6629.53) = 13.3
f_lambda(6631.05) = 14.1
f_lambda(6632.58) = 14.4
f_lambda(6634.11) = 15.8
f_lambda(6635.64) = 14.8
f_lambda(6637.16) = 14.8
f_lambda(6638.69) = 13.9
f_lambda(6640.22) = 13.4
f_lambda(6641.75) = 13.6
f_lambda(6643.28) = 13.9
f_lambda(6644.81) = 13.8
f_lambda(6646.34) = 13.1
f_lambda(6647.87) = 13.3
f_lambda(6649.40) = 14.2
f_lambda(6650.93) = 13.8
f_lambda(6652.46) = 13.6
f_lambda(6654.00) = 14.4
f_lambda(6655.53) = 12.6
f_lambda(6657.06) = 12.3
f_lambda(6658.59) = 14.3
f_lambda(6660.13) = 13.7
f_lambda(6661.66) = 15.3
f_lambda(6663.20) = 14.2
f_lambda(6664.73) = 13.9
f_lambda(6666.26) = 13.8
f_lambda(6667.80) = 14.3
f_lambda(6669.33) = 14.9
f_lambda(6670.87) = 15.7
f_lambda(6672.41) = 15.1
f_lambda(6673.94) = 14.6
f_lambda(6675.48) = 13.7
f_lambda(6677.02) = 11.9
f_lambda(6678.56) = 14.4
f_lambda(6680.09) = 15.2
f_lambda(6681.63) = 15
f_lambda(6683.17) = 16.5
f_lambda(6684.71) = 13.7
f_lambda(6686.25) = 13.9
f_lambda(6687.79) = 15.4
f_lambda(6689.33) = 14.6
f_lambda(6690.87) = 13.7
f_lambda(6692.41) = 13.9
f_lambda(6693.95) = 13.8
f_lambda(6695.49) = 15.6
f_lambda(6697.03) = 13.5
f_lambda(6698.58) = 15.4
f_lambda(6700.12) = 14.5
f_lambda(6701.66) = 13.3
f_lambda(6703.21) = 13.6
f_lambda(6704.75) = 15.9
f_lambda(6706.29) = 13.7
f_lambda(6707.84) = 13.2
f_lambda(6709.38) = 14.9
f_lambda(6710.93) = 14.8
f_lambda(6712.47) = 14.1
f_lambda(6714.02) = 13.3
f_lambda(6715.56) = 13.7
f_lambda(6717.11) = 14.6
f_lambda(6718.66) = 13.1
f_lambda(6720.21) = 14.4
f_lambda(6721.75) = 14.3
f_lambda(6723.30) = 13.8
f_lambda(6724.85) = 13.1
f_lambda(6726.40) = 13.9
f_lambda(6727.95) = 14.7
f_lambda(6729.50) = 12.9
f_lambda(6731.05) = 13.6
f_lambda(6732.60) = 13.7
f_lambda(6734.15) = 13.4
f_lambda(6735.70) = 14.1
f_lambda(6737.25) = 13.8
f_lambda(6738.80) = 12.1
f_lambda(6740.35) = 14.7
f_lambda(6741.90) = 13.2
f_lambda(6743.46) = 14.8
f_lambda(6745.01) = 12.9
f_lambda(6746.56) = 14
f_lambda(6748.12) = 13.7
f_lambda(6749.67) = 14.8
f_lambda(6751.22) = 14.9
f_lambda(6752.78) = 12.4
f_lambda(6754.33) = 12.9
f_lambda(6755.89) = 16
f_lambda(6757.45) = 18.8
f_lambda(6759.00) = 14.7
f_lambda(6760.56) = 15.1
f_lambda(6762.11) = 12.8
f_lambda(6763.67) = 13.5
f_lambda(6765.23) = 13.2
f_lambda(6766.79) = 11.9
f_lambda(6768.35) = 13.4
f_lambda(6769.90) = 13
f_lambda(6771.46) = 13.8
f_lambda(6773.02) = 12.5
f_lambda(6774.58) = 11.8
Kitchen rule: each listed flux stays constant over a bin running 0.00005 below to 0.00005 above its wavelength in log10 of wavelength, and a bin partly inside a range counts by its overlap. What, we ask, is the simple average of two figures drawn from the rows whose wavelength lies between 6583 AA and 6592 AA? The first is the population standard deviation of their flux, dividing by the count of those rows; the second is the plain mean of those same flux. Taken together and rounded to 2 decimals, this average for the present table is 7.70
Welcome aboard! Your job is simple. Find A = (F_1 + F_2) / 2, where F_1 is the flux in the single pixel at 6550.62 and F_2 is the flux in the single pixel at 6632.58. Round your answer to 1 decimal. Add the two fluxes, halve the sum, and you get 14.1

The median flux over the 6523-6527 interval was 14.2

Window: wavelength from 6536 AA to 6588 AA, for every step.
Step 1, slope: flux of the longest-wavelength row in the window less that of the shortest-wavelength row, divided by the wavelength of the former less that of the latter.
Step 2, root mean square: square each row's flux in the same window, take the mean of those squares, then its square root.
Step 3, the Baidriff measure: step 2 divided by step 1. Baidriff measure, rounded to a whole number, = -391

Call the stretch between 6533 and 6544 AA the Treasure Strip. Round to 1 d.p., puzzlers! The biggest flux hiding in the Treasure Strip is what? 18.0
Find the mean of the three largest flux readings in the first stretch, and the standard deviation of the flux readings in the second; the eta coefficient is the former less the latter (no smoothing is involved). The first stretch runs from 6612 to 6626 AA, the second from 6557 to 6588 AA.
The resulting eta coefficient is 14.0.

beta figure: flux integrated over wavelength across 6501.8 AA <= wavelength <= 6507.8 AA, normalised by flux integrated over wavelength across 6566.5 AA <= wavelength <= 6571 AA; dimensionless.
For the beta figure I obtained 1.3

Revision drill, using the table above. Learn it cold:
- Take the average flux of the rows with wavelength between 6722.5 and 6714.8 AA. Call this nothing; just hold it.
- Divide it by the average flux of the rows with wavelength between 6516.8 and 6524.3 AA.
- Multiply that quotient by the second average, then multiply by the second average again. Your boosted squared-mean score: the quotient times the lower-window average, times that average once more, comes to 206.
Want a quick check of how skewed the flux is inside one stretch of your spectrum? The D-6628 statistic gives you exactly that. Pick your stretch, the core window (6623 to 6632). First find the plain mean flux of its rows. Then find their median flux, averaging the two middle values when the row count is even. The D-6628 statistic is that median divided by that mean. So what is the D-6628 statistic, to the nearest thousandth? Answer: 0.983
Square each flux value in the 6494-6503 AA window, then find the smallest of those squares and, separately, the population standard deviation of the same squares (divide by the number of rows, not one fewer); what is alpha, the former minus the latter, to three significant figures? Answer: 145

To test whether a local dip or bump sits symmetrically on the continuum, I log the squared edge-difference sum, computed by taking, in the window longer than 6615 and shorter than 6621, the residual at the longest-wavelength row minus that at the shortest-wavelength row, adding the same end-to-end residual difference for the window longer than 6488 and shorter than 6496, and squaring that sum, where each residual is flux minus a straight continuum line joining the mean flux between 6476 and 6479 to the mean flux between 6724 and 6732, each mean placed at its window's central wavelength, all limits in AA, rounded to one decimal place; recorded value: 1.0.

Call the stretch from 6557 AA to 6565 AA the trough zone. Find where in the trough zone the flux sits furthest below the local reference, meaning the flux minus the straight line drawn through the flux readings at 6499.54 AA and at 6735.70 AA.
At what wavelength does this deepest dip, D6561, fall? 6559.68 AA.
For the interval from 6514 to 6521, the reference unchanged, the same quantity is 6514.52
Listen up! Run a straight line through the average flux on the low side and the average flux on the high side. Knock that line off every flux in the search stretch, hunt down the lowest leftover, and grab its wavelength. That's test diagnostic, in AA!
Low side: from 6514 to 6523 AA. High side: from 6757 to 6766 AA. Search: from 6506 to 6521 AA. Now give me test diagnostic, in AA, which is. 6510.02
